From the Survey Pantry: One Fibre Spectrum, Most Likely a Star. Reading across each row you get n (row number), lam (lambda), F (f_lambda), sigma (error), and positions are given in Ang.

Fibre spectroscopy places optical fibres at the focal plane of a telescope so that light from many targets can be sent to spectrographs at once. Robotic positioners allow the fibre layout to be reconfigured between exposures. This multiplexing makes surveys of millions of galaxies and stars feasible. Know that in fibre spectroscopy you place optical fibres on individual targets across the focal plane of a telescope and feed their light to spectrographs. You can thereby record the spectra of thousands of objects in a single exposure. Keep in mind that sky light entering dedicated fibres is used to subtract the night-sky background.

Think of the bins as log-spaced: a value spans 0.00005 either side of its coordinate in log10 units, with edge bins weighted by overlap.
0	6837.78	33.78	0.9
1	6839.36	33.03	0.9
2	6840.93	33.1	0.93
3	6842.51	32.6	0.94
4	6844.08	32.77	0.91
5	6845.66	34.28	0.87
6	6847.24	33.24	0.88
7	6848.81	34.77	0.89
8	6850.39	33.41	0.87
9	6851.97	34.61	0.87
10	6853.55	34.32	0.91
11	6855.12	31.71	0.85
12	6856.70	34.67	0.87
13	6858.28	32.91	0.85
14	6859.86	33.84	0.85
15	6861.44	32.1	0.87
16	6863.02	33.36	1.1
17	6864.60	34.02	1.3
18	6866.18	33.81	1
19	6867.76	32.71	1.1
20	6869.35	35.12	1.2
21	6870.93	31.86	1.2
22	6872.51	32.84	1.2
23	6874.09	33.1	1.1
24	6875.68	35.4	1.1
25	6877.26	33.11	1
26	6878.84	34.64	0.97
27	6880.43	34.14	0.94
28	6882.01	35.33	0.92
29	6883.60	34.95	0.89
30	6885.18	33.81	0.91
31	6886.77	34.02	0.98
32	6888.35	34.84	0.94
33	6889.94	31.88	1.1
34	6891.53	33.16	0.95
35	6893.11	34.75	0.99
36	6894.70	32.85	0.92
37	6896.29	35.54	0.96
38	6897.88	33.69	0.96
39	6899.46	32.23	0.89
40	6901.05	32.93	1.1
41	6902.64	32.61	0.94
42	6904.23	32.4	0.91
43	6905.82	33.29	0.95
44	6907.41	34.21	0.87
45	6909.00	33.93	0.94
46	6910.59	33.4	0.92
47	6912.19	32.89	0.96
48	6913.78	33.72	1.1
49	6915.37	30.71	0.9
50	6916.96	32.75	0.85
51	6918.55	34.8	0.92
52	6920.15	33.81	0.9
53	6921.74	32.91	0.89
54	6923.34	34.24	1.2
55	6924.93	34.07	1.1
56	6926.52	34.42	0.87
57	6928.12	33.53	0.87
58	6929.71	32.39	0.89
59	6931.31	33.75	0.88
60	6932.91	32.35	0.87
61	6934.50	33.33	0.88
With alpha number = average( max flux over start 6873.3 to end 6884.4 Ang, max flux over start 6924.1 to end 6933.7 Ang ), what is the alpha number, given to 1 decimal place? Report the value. 34.9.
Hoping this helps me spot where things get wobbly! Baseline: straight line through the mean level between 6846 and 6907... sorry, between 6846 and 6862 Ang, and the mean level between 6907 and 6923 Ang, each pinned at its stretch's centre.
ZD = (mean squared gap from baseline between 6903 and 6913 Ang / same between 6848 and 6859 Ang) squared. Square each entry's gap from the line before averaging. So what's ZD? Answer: 0.1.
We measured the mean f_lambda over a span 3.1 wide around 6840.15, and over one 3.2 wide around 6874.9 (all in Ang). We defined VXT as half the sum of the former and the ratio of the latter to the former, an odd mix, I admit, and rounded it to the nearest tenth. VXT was 17.1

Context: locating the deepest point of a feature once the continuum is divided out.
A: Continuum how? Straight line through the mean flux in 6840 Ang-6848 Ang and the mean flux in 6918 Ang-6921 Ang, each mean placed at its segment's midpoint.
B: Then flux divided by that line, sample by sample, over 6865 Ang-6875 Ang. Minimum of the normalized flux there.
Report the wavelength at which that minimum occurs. 6870.93 Ang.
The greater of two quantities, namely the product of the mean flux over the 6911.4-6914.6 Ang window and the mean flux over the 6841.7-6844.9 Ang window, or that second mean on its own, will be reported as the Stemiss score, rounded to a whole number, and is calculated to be 1089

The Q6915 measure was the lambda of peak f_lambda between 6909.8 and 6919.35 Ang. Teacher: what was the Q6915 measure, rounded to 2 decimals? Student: 6918.55 Ang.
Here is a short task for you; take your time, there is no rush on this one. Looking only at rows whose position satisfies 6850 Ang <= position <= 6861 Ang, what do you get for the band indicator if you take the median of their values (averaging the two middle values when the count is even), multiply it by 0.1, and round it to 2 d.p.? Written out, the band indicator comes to 3.38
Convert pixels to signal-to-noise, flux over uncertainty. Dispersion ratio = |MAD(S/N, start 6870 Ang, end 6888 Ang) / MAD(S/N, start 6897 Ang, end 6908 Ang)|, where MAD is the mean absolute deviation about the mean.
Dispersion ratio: 2.1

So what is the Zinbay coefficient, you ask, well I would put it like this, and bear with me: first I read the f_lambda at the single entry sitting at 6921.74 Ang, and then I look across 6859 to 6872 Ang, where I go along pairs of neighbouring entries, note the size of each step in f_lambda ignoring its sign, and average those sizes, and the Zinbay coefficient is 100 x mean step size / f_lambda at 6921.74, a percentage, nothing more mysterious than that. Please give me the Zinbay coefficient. 4.62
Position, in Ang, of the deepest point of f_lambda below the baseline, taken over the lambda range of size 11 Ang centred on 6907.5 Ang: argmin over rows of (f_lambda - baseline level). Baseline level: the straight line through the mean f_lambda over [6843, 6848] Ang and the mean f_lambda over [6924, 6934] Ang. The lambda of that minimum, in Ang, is 6904.23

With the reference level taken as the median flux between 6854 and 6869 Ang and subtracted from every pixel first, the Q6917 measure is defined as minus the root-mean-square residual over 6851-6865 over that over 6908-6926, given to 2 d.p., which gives -0.98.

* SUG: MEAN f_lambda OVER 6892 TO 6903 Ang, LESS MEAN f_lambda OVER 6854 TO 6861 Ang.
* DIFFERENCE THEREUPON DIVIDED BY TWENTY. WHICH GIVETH 0.01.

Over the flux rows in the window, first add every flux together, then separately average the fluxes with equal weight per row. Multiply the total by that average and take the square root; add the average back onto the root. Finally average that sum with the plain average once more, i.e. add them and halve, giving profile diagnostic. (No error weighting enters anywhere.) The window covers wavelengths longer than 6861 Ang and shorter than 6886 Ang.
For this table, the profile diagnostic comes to 101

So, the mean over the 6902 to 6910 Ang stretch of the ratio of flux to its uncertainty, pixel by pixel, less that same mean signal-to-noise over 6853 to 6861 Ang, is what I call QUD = -2.5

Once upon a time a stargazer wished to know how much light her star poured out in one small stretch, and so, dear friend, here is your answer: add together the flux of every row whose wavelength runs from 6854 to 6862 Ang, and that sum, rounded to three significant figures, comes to 165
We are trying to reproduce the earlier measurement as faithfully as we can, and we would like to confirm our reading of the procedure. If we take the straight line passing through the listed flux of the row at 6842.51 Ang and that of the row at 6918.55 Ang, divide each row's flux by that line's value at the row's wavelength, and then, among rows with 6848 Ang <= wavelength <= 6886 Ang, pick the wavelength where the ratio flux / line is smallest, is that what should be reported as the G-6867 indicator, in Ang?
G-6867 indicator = 6870.93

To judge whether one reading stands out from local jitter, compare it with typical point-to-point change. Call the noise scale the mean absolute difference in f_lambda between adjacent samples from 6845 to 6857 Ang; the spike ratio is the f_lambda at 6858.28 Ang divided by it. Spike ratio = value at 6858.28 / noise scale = 21.0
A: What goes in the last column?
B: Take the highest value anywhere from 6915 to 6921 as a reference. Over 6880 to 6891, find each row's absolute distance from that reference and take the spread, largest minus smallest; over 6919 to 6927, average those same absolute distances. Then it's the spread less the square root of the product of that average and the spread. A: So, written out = 1.3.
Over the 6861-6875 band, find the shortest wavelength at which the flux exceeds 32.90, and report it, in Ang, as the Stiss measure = 6863.02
